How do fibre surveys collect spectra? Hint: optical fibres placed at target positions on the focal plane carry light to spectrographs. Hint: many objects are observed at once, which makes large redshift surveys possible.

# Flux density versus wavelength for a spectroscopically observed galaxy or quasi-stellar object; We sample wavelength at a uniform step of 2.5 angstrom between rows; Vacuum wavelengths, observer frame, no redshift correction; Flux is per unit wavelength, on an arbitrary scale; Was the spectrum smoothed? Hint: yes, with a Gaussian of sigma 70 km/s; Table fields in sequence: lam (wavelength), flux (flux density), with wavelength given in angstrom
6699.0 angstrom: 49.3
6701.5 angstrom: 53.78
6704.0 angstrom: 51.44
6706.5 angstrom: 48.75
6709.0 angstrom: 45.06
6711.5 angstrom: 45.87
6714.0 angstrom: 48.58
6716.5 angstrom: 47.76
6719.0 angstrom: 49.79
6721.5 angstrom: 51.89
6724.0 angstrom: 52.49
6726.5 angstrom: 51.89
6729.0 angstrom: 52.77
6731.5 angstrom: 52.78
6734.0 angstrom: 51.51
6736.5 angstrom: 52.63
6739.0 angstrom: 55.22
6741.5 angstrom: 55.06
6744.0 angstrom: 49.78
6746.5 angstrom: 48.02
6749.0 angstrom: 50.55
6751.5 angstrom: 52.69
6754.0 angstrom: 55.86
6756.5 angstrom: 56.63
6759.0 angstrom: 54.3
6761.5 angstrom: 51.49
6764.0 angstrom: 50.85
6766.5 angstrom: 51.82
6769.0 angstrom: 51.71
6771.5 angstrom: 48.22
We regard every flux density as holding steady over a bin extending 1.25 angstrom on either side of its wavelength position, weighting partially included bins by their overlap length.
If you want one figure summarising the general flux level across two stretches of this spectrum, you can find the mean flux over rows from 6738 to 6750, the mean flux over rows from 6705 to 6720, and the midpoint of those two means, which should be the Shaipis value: 49.7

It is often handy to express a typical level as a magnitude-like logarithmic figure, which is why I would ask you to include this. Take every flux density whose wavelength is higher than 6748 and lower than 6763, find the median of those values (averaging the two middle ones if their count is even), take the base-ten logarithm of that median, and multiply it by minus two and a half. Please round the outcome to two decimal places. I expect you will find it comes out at -4.32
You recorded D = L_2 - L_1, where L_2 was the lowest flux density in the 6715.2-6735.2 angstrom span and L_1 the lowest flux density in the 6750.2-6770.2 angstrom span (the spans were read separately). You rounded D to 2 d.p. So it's -3.09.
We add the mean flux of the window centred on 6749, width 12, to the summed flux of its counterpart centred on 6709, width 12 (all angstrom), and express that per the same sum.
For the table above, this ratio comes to 1.21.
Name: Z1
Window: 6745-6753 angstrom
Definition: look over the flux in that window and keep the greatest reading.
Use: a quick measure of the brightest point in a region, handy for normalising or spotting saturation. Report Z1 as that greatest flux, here 52.69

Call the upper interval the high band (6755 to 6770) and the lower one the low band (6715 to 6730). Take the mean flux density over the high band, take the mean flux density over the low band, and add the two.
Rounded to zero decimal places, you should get 104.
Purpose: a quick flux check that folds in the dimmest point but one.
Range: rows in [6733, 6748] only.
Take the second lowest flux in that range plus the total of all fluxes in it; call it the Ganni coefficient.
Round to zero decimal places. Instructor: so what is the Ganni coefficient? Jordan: 362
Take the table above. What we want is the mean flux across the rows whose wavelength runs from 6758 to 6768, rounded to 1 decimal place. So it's 52.1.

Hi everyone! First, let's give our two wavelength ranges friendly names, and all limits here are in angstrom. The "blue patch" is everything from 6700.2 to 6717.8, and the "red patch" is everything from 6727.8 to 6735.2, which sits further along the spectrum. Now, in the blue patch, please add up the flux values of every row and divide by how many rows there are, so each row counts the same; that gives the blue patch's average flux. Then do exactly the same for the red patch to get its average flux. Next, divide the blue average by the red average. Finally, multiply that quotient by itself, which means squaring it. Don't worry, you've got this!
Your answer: 0.87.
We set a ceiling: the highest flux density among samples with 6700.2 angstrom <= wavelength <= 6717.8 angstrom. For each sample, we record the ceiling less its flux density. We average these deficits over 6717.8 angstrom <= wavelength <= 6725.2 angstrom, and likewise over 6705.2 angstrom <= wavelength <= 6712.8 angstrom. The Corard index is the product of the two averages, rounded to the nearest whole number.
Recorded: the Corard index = 17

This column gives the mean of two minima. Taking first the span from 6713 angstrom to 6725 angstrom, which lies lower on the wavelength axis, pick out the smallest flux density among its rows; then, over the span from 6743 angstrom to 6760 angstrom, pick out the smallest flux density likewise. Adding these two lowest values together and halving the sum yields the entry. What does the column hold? 48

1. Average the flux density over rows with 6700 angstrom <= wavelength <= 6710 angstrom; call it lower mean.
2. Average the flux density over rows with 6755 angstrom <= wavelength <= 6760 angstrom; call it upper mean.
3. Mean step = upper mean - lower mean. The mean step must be 5.7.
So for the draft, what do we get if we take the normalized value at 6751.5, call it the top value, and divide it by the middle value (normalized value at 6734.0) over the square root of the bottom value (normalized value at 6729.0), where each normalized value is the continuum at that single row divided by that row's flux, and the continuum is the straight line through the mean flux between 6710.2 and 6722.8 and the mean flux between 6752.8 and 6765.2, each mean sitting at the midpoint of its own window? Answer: 0.99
